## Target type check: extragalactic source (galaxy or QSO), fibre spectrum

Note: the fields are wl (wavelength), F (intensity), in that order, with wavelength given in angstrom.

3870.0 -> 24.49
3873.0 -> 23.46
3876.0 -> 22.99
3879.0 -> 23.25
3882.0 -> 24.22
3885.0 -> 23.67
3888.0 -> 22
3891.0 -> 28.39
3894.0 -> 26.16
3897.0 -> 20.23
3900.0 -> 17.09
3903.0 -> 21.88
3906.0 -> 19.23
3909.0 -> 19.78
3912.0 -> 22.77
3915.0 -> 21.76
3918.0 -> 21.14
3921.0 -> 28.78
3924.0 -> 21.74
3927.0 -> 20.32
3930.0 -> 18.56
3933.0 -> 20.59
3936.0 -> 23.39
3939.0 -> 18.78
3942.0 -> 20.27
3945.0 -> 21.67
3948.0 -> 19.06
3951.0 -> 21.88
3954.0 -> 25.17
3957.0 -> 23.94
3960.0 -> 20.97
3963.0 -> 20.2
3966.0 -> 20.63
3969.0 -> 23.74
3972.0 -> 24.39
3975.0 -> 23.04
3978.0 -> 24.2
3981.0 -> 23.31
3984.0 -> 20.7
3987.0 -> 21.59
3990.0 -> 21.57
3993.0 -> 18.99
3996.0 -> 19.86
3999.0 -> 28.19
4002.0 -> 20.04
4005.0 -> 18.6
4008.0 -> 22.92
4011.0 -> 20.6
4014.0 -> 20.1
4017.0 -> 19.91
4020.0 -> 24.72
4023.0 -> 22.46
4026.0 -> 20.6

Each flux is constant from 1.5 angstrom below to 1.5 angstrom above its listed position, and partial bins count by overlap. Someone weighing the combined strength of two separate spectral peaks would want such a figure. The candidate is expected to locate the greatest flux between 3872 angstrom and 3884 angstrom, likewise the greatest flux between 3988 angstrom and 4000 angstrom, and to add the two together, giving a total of 52.4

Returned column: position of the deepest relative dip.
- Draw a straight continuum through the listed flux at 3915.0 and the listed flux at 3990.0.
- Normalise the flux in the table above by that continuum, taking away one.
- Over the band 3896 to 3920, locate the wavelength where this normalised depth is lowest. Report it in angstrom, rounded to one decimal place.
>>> 3900.0 angstrom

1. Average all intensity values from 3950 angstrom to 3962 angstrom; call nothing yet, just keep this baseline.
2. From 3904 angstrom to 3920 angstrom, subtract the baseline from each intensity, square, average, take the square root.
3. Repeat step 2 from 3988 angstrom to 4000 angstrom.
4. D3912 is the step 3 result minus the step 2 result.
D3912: 1.3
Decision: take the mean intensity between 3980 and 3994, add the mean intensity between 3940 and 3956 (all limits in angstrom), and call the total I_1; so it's 42.8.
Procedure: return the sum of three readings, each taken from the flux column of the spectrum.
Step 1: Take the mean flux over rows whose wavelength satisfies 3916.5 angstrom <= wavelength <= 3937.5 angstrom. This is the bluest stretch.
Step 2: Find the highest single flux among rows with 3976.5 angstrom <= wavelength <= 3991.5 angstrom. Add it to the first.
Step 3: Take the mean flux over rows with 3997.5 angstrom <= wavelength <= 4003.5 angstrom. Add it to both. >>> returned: 70.4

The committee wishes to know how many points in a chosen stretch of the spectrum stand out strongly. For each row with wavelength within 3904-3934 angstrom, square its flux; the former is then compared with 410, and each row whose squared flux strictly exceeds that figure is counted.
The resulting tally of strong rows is 7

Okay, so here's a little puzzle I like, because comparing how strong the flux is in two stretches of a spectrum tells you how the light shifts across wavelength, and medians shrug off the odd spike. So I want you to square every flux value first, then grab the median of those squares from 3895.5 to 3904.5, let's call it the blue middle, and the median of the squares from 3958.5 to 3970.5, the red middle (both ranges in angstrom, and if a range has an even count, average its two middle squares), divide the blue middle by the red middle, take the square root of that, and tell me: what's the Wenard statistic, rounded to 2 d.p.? 0.97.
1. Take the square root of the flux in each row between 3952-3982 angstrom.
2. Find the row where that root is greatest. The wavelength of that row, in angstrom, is 3954.0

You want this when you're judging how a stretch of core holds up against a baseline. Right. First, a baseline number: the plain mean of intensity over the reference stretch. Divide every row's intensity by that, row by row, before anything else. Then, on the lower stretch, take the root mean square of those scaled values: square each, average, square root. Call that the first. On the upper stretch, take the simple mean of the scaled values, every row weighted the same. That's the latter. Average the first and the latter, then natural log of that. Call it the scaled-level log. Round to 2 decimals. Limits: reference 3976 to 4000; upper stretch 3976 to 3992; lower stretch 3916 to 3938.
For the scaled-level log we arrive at 0.00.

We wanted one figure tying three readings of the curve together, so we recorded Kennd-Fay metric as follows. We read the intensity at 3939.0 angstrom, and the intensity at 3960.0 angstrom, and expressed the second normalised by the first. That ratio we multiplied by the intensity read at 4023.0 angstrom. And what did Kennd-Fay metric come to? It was 25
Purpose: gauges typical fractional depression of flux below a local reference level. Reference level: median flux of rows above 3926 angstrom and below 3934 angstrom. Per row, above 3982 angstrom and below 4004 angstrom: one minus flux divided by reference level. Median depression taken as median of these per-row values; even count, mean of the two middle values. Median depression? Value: -0.019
